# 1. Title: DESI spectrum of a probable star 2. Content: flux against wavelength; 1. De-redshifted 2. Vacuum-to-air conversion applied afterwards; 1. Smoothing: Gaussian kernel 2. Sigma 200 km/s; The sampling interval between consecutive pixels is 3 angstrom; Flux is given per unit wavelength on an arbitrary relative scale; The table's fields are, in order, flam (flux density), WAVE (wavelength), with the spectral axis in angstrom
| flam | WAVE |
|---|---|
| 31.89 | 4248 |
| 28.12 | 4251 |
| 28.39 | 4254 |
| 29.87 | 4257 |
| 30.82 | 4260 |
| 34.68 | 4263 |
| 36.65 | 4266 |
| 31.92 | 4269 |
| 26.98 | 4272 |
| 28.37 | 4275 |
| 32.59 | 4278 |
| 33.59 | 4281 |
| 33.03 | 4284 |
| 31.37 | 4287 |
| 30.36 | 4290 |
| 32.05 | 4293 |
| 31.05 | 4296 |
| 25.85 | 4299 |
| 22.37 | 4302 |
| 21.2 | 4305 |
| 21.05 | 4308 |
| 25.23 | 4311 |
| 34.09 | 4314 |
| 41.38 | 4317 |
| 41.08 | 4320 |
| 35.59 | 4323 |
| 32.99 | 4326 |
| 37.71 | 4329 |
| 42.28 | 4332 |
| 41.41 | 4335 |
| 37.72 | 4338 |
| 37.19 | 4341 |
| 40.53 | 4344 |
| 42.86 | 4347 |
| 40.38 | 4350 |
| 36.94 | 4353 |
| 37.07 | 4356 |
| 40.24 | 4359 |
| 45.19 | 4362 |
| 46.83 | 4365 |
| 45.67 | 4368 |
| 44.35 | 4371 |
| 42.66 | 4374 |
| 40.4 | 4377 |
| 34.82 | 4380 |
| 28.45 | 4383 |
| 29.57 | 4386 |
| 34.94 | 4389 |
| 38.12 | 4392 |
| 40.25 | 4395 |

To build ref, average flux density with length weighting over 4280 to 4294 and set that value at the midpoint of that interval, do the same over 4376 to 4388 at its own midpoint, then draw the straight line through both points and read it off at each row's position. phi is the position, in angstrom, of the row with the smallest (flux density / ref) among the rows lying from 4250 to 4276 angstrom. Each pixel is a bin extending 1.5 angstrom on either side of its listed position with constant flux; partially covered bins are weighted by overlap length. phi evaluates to 4272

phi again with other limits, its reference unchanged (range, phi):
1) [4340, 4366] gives 4353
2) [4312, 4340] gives 4326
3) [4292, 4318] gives 4308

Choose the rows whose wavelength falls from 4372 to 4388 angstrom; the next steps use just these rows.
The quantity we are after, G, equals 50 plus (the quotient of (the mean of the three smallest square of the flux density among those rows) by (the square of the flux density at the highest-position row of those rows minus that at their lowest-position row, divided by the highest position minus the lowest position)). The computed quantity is 38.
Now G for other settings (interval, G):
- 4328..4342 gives -384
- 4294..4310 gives 39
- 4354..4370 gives 78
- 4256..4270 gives 140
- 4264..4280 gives 14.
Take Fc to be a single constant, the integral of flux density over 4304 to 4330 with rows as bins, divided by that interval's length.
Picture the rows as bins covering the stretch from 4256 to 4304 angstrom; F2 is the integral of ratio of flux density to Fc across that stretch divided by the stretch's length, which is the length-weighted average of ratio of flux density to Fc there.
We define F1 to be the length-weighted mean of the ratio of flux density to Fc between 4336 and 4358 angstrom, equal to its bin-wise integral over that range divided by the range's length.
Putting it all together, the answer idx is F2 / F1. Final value 0.8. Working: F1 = 1.21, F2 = 0.95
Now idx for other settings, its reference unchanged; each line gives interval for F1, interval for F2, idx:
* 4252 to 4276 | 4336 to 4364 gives 1.3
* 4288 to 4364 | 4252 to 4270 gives 0.9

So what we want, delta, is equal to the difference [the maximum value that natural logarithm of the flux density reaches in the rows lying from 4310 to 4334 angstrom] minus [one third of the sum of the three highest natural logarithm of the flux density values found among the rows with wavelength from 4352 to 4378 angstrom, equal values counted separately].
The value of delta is -0.1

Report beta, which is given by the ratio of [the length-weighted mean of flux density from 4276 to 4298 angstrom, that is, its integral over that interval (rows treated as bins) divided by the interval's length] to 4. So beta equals 7.9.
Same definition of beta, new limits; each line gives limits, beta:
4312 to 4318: 9.1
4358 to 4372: 11.2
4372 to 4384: 9.3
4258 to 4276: 7.9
